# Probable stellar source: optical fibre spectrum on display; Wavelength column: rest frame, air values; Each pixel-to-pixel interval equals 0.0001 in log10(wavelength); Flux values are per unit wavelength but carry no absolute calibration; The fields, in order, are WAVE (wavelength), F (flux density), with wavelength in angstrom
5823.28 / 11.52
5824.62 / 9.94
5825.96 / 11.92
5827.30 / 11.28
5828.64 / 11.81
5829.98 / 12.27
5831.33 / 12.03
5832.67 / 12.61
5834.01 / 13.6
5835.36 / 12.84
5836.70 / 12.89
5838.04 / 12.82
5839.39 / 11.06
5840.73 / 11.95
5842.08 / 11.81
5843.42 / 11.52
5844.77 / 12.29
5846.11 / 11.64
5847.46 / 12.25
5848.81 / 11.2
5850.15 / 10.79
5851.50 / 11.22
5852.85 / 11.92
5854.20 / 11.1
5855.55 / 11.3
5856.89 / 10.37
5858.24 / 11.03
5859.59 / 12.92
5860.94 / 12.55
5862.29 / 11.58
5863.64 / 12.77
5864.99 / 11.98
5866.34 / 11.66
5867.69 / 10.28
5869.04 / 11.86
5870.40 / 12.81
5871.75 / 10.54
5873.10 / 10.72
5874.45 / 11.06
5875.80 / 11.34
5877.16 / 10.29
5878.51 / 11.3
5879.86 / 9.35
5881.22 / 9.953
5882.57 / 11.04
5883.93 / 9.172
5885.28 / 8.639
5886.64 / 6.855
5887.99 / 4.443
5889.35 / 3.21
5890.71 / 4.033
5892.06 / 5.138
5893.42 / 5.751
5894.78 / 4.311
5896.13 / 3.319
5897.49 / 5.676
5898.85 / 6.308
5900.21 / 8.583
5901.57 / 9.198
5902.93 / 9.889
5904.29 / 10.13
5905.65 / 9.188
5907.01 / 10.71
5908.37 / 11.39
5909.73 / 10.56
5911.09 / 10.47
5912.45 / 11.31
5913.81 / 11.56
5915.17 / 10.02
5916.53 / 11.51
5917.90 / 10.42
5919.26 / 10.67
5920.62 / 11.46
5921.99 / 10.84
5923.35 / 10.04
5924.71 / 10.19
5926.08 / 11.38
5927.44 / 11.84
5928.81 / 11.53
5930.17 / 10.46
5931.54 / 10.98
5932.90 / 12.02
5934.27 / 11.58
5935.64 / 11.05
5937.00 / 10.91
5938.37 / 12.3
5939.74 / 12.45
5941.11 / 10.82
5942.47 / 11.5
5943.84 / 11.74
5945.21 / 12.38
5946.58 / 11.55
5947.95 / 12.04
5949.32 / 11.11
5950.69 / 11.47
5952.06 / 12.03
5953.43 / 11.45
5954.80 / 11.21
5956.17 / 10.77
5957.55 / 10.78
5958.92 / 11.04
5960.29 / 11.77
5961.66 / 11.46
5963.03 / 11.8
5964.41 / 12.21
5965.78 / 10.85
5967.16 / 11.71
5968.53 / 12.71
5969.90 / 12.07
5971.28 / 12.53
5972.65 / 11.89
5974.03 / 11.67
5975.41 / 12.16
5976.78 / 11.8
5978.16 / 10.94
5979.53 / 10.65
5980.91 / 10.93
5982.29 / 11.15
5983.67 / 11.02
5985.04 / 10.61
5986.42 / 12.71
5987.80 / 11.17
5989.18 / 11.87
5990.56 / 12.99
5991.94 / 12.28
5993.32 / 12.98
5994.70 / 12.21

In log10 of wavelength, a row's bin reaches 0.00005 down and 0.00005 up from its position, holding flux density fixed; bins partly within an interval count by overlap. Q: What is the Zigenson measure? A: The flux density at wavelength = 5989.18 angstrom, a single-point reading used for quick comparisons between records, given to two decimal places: 11.87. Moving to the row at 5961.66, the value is 11.46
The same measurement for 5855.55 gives 11.30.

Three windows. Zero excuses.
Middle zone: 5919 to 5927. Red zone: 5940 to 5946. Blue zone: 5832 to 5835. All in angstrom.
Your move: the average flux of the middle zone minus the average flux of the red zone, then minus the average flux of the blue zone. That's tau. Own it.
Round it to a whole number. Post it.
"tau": -14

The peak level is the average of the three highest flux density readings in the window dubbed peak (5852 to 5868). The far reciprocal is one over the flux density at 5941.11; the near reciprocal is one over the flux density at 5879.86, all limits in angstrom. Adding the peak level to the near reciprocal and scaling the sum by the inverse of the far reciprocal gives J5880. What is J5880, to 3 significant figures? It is 139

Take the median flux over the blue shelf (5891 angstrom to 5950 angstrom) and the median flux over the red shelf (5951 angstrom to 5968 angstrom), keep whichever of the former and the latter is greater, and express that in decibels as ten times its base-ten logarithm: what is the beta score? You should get 10.6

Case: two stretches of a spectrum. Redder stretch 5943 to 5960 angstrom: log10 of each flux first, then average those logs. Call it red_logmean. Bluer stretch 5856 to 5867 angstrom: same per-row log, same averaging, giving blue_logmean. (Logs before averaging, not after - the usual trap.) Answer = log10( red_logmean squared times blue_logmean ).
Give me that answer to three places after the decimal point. 0.080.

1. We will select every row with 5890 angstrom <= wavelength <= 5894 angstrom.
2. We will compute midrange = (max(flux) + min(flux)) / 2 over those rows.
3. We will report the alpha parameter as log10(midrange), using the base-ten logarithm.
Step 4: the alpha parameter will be 0.69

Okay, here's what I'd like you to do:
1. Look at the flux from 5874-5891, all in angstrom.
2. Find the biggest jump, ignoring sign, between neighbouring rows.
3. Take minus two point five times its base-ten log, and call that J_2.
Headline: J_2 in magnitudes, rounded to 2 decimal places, -0.96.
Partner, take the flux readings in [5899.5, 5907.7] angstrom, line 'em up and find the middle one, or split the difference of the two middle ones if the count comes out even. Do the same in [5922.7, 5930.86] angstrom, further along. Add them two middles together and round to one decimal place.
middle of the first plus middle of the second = 20.5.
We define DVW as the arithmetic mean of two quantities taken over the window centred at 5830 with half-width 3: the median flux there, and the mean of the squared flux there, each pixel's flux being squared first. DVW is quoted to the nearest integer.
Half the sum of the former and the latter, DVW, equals 78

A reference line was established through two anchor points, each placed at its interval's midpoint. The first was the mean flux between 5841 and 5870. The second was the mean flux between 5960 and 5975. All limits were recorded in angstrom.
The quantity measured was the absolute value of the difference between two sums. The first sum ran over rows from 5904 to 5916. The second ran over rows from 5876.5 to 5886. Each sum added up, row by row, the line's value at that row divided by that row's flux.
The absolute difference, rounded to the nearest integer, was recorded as 2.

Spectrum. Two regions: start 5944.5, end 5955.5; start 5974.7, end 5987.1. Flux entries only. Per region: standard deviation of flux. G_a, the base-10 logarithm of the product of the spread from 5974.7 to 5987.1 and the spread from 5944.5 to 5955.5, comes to -0.5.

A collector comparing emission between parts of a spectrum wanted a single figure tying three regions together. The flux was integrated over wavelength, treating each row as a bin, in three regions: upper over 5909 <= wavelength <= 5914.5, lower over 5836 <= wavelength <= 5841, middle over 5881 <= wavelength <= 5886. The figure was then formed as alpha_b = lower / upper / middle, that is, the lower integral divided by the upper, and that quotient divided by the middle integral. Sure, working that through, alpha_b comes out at 0.021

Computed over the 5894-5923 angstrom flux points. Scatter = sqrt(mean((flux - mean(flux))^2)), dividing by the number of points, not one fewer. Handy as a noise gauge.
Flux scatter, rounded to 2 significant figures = 2.4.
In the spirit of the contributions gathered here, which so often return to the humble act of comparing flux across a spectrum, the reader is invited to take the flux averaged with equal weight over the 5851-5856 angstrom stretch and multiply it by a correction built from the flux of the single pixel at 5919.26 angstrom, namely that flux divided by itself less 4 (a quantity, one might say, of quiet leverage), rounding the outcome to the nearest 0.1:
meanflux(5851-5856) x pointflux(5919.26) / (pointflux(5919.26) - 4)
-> 18.2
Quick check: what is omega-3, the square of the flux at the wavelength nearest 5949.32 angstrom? 123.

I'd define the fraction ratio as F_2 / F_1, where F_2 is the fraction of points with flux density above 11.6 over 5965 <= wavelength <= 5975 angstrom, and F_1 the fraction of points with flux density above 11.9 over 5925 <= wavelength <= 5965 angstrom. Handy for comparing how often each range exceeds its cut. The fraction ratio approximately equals 3.6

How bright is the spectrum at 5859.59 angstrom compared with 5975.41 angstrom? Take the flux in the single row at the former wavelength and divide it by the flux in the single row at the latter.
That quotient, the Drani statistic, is 1.06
